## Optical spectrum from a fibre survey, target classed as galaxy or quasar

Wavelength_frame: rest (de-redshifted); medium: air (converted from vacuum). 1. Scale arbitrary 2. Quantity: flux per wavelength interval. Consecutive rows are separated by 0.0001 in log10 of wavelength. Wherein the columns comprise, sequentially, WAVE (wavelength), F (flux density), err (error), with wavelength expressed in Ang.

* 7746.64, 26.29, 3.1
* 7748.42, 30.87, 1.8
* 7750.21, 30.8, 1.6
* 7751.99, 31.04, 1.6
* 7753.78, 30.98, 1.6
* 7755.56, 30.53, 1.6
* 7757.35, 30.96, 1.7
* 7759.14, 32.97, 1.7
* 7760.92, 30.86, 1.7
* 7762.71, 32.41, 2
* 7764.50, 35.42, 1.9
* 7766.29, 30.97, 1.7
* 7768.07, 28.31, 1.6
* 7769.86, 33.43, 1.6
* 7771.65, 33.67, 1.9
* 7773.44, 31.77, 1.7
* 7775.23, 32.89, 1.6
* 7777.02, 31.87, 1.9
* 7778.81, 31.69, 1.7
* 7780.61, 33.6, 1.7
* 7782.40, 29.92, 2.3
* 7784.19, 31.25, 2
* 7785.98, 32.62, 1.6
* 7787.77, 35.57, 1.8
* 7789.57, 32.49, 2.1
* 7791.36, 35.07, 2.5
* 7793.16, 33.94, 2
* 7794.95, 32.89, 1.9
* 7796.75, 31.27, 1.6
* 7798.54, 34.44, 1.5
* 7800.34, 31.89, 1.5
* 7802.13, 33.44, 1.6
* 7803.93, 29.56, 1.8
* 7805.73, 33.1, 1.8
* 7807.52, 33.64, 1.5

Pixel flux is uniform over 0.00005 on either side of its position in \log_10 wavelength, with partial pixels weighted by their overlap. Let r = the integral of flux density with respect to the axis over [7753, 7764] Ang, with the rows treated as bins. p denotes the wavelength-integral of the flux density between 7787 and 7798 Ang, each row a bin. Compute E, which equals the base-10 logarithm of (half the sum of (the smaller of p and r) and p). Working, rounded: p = 369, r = 348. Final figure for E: 2.55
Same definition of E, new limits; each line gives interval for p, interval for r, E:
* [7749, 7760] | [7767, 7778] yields 2.54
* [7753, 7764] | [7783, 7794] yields 2.54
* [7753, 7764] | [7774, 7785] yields 2.54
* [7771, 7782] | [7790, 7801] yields 2.55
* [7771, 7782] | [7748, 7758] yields 2.52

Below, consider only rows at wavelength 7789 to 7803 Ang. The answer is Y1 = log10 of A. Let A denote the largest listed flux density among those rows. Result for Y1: 1.54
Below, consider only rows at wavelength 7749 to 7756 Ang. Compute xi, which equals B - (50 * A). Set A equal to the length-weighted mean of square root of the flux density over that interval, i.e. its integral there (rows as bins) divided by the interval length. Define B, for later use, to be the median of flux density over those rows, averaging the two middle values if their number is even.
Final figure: -247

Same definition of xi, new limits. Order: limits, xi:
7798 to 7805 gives -251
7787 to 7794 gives -258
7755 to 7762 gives -249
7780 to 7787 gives -251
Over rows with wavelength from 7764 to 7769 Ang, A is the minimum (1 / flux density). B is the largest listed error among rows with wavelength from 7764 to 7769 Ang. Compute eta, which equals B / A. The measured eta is 67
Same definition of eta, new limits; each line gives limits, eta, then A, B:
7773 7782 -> 64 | 0.0298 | 1.90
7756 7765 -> 71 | 0.0282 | 2.00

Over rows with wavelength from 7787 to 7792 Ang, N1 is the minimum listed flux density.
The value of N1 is 32.49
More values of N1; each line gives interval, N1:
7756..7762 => 30.86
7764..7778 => 28.31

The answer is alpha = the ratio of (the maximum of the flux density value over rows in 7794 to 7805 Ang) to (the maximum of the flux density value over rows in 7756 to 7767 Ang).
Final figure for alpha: 0.972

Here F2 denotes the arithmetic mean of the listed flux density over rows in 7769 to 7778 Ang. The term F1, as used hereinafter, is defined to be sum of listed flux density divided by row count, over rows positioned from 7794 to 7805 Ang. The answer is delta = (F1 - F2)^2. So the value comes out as 0.23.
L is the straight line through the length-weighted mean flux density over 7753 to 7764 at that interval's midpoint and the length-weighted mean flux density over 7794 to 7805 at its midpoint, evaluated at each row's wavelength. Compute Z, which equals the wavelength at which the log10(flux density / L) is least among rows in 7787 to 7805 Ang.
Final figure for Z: 7803.93 Ang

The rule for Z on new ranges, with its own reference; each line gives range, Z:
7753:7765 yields 7755.56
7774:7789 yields 7782.40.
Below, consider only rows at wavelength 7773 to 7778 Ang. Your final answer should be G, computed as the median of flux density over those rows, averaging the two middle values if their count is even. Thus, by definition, 31.9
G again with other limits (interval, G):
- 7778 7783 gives 31.7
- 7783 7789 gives 32.6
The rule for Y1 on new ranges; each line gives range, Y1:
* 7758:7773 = 1.55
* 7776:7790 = 1.55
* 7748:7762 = 1.52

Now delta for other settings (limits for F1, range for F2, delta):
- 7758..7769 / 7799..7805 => 0.04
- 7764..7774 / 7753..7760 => 0.81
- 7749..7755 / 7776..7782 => 2.09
